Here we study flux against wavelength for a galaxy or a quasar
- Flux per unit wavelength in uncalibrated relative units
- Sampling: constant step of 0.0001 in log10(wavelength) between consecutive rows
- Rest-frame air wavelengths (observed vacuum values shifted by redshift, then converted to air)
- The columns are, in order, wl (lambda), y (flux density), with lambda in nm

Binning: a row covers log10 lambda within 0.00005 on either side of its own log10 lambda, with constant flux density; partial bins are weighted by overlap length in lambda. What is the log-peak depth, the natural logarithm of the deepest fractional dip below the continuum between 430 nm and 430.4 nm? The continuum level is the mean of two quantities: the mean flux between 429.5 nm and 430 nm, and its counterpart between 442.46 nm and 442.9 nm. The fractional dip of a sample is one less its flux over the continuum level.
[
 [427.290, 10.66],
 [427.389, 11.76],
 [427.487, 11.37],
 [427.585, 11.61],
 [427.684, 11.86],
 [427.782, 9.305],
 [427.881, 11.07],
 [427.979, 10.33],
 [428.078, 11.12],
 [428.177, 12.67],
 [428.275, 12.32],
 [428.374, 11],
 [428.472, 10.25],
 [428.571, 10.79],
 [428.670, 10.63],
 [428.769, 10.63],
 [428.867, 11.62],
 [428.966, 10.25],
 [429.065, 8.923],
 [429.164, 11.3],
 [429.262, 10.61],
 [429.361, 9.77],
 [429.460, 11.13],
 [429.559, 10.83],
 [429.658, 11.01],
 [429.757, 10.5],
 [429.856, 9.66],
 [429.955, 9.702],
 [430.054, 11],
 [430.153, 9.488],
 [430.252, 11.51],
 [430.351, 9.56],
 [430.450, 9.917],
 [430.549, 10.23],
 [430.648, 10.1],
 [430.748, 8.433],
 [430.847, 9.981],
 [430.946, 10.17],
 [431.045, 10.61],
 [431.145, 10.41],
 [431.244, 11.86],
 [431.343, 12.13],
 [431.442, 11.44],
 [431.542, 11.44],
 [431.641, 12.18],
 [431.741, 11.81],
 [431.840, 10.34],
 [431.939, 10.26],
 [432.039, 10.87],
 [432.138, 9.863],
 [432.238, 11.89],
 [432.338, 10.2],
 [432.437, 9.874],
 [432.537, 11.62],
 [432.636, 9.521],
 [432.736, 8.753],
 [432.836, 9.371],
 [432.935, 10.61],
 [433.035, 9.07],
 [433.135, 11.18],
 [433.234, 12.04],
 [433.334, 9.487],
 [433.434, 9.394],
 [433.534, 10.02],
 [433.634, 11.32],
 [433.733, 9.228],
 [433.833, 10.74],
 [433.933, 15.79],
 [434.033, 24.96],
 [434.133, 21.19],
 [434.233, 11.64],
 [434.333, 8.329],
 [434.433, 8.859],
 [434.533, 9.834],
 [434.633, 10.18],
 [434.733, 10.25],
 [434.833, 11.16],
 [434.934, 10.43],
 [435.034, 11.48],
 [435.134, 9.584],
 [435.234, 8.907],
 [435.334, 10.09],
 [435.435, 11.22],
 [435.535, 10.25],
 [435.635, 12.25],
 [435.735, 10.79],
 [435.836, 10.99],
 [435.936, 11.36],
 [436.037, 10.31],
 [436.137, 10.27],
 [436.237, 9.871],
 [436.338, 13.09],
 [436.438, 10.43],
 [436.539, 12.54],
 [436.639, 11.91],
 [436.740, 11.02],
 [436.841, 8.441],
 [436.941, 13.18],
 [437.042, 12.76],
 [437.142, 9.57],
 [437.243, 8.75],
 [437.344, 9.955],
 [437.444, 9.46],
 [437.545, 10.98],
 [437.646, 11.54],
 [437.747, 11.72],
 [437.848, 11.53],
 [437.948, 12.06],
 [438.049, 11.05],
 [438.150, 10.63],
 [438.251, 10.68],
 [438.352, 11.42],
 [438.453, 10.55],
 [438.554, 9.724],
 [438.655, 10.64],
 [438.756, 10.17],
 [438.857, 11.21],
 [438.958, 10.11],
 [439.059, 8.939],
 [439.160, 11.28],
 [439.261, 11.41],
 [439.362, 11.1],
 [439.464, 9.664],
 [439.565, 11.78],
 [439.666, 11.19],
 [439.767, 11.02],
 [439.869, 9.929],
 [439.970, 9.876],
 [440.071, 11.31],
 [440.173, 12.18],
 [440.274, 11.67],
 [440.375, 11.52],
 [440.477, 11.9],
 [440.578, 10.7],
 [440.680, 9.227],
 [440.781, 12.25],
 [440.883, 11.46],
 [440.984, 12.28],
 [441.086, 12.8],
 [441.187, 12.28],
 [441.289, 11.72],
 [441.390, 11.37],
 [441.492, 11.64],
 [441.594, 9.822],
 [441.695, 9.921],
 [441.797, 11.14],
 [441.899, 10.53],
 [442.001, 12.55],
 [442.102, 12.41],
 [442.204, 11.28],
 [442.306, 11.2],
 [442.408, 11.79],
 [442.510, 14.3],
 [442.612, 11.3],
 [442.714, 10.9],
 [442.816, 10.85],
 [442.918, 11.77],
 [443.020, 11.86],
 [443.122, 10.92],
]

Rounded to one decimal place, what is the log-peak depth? -1.9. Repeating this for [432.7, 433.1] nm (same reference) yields -1.6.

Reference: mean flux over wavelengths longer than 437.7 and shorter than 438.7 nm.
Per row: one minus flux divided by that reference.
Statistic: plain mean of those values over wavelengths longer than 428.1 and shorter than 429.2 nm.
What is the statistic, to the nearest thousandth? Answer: 0.005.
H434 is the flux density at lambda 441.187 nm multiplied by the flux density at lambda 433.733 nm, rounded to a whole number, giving 113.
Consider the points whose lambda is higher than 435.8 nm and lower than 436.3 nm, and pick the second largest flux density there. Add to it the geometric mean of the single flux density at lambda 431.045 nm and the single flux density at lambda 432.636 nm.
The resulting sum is 21.0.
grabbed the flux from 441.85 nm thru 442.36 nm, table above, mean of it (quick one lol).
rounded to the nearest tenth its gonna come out 11.6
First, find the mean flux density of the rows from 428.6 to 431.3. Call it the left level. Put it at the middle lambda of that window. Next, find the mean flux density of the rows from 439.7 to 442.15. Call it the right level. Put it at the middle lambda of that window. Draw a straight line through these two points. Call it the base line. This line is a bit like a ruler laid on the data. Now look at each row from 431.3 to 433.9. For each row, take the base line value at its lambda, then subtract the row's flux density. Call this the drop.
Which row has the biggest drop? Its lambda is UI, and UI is 432.736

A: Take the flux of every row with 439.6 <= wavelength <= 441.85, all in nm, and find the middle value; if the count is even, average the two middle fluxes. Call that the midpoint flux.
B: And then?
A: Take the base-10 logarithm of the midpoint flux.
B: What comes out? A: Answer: 1.06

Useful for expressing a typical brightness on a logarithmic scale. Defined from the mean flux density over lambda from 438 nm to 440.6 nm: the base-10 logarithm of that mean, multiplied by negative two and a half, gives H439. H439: -2.59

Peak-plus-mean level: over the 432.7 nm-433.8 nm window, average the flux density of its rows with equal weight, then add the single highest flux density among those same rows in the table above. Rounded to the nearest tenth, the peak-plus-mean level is 22.1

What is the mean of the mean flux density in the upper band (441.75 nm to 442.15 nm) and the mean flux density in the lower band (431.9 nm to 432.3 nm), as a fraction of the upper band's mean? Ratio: 0.96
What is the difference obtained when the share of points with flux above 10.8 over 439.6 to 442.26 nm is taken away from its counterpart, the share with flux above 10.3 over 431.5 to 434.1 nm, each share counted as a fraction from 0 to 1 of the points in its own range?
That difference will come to -0.19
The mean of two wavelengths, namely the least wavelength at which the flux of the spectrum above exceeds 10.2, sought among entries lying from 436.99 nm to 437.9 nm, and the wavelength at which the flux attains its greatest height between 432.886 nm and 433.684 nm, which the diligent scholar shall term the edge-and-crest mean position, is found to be 435.14 nm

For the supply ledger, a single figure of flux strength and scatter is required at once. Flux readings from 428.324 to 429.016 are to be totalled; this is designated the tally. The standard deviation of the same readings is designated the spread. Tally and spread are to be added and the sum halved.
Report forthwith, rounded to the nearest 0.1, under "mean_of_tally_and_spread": 37.8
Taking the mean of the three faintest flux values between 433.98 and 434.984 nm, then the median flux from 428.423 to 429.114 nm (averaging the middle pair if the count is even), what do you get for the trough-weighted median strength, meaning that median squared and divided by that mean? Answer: 12.5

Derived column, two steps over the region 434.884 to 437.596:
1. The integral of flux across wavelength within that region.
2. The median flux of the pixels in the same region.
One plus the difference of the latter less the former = -17.7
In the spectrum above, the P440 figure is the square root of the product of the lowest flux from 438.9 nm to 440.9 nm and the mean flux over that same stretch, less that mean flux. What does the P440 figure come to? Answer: -1.04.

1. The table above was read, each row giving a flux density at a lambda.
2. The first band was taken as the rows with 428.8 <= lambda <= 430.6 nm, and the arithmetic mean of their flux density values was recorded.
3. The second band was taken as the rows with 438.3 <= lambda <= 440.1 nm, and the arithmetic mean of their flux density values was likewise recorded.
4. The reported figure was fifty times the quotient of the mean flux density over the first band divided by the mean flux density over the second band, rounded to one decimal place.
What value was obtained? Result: 48.9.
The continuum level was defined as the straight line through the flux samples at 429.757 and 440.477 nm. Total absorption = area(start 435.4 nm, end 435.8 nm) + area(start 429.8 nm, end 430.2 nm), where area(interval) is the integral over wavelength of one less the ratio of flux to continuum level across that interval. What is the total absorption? 0.026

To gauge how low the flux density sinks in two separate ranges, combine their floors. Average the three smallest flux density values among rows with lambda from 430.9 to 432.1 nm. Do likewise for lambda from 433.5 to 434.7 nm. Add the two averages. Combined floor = 19.1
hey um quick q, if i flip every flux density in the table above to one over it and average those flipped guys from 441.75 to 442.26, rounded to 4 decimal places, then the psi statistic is 0.0867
